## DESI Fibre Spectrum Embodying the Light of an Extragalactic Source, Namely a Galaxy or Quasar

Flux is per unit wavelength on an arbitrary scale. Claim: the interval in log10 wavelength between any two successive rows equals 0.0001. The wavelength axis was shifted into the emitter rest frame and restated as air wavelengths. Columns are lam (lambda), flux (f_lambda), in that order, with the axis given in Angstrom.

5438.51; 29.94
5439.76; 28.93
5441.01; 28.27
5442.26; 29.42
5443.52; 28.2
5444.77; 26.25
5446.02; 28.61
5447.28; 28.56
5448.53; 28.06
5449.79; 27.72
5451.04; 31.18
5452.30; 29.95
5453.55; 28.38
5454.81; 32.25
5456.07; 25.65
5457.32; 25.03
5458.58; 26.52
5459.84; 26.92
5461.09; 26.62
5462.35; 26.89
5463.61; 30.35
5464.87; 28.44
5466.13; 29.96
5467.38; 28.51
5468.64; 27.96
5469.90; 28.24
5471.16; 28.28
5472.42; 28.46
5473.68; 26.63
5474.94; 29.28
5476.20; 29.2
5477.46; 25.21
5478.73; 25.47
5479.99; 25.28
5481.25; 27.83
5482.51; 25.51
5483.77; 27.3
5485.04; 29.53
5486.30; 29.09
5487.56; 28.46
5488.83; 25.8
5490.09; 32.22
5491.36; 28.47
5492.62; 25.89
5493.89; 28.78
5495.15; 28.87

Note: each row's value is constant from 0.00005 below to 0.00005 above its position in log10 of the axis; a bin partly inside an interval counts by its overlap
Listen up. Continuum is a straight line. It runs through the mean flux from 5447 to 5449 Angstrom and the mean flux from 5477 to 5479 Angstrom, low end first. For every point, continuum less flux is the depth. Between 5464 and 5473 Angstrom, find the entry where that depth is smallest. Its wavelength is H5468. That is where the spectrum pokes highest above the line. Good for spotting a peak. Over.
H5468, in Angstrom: 5466.13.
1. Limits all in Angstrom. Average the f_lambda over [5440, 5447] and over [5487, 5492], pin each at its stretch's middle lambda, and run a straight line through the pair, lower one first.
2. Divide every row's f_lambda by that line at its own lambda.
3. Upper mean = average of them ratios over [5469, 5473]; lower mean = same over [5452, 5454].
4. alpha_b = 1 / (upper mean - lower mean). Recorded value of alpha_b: -26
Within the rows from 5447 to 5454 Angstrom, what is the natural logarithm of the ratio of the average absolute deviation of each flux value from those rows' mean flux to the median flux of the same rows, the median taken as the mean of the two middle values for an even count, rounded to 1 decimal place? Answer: -3.3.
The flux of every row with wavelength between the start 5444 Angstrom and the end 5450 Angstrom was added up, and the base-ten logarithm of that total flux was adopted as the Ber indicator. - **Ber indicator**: 2.144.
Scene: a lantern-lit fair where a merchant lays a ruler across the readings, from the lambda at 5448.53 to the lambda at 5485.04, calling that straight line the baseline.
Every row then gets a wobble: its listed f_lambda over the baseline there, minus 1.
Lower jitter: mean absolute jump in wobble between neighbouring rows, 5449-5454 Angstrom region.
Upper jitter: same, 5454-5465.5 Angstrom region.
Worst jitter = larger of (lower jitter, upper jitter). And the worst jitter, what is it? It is 0.075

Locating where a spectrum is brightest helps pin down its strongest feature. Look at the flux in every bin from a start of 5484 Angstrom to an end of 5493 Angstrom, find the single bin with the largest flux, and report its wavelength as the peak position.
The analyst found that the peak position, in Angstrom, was 5490.09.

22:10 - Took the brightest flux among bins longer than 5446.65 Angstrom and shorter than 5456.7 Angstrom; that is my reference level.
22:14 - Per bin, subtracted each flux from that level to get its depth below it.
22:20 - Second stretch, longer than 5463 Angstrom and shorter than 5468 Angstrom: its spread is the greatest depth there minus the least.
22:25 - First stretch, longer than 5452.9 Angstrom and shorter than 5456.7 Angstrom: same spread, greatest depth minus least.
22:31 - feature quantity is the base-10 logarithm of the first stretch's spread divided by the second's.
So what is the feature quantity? 0.54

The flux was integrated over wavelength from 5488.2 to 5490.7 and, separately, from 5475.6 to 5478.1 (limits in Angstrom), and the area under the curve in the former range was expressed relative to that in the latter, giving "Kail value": 1.07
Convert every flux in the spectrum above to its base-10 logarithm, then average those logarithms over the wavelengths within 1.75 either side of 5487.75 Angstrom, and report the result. 1.44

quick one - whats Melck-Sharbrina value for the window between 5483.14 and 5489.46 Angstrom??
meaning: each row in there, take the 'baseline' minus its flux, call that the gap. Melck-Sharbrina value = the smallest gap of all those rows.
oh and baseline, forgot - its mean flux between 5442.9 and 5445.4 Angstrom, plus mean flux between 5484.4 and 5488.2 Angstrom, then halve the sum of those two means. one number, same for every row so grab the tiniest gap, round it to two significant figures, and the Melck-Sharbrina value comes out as -1.4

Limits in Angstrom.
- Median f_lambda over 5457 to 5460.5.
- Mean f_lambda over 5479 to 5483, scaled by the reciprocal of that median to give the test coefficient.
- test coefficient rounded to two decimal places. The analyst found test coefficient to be 0.99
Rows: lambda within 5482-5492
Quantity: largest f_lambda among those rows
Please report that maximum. 32.22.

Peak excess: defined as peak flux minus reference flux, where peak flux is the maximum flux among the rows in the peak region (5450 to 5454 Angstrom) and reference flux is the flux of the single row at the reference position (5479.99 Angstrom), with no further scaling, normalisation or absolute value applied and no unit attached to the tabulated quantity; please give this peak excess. 5.9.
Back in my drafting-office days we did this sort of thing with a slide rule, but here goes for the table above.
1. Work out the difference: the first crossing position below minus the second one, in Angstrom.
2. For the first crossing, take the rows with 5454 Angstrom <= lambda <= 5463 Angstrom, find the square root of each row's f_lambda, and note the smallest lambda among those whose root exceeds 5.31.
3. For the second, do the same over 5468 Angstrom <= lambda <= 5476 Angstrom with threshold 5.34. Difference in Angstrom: -20.1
